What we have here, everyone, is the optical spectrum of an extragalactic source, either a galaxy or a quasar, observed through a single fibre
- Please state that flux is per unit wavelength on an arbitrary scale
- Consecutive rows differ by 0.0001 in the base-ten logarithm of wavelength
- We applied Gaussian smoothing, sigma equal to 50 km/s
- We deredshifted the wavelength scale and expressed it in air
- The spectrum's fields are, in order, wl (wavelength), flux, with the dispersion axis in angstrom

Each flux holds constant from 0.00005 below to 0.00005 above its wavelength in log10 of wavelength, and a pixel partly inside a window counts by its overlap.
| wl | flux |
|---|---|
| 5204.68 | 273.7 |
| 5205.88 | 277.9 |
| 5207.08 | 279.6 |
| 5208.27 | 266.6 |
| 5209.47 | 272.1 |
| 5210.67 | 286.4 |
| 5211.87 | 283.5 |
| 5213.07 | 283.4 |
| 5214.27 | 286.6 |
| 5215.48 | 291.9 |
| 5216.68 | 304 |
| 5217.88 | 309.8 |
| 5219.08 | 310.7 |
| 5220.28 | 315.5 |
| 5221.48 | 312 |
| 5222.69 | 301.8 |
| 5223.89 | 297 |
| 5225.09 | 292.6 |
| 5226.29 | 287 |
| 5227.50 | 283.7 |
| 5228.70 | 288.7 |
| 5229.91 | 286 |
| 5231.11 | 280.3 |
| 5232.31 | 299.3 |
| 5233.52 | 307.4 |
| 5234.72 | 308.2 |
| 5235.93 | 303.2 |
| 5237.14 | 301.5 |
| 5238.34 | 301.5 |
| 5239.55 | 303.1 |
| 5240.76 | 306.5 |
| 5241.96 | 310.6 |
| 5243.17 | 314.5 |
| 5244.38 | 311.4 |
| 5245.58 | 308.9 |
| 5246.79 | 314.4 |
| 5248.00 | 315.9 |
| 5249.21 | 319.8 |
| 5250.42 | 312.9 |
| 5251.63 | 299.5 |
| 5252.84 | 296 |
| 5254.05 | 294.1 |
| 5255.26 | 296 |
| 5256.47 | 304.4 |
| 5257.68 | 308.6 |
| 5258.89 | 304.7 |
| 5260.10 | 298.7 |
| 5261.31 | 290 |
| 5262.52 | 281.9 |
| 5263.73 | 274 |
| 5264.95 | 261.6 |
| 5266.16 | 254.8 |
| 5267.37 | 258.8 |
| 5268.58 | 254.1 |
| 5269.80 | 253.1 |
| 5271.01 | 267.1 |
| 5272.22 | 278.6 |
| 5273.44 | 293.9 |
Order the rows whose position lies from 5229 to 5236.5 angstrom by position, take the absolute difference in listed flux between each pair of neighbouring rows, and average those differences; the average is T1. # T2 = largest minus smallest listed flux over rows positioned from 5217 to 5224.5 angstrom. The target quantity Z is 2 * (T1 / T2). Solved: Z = 0.8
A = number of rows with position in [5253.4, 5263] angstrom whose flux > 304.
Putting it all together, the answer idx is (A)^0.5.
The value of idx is 1.7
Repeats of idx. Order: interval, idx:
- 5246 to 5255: 2.0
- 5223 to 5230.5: 0.0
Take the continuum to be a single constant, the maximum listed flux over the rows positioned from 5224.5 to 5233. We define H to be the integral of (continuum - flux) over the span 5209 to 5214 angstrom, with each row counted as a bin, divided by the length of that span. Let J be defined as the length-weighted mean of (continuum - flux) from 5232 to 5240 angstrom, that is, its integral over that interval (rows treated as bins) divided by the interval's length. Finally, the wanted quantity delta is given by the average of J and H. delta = 7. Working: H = 17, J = -4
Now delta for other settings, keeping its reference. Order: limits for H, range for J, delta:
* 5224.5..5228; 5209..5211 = 16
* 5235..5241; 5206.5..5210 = 11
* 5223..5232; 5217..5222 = -1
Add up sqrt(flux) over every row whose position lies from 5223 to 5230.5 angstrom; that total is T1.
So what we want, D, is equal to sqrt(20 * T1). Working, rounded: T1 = 102.0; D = 45.2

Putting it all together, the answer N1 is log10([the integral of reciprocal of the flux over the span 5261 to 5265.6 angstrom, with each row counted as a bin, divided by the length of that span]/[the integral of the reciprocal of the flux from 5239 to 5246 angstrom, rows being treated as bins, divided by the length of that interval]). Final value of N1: 0.050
